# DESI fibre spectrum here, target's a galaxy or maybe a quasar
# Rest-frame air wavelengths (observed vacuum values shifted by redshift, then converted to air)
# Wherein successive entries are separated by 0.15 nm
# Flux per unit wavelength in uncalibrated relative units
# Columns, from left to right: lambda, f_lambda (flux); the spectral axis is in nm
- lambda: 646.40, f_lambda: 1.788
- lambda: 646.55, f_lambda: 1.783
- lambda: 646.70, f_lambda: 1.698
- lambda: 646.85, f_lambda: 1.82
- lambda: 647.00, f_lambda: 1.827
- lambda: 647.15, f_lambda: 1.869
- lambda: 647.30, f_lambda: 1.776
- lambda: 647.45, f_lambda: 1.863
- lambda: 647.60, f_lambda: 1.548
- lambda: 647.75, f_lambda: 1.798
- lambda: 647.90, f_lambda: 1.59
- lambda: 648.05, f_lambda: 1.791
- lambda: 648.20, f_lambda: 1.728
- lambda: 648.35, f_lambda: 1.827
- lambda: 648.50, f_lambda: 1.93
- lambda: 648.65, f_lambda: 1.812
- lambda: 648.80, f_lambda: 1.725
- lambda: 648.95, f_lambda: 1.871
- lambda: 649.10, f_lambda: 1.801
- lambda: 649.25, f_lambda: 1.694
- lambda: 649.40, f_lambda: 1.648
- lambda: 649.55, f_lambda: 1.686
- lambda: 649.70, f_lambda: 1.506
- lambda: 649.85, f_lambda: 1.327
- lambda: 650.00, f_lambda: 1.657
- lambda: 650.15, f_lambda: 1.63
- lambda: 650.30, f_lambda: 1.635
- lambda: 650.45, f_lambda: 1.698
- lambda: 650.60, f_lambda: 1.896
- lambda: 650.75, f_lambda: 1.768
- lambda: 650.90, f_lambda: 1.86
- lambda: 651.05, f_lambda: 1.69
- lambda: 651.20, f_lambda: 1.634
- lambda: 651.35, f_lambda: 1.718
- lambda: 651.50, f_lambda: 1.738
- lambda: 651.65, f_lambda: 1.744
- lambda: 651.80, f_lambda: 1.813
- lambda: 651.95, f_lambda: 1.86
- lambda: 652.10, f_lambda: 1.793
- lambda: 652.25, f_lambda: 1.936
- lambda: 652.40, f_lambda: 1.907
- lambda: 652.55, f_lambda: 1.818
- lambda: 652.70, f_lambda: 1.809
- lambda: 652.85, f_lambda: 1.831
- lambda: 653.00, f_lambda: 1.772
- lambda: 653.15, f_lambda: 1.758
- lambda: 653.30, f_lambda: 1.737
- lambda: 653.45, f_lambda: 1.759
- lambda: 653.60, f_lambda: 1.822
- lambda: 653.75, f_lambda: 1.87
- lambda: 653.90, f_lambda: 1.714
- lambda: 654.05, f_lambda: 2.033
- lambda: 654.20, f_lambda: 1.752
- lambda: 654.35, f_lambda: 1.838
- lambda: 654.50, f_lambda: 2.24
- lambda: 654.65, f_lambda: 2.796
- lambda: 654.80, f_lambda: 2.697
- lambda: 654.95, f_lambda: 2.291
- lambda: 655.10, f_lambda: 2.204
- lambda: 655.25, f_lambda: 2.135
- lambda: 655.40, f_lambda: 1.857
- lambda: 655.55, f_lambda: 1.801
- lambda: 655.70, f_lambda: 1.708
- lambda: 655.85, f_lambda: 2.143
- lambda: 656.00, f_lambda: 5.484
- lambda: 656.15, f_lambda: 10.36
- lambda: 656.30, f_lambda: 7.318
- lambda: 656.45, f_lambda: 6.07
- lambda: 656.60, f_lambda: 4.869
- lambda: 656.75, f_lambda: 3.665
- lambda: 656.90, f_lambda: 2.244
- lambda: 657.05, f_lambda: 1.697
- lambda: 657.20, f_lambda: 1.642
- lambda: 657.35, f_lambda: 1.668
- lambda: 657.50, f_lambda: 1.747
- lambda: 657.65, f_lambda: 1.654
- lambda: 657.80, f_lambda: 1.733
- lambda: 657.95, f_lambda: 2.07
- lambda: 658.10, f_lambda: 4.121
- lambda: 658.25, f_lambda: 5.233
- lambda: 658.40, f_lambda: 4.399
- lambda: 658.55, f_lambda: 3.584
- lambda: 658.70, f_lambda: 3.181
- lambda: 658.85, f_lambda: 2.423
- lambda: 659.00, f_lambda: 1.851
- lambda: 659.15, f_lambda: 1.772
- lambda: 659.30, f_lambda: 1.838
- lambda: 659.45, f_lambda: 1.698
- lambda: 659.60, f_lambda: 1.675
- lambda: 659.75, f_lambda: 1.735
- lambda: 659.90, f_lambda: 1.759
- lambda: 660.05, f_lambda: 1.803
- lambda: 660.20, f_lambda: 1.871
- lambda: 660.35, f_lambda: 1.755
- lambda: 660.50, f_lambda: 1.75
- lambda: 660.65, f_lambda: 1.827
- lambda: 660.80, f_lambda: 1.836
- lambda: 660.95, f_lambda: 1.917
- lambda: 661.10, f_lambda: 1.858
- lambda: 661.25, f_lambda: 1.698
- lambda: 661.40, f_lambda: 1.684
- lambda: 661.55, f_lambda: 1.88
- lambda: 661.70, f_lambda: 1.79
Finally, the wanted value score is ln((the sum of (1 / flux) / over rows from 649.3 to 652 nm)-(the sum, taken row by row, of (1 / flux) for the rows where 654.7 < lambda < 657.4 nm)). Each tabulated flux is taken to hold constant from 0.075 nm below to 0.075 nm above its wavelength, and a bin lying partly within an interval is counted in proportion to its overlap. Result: 1.26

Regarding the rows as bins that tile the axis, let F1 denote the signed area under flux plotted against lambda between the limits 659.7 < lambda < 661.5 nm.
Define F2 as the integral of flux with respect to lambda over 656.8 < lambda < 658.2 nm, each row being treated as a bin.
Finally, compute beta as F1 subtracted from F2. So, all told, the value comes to 0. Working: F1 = 3.2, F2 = 3.0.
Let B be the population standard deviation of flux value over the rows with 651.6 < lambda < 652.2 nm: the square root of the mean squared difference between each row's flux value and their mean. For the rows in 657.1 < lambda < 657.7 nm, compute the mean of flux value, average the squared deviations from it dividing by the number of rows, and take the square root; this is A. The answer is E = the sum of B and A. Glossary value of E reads 0.1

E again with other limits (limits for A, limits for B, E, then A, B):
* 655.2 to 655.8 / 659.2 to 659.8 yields 0.2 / 0.16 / 0.06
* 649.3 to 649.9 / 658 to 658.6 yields 0.7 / 0.14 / 0.60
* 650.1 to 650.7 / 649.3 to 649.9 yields 0.2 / 0.11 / 0.14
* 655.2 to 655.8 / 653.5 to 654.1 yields 0.3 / 0.16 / 0.11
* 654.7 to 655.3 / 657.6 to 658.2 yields 1.2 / 0.22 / 1.01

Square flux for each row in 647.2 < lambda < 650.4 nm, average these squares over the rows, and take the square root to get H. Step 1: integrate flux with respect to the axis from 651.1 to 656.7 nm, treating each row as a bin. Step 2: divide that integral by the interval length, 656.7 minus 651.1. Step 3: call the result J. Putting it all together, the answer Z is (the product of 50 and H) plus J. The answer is 88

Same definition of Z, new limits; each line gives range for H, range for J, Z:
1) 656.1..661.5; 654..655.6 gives 170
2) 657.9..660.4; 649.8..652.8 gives 139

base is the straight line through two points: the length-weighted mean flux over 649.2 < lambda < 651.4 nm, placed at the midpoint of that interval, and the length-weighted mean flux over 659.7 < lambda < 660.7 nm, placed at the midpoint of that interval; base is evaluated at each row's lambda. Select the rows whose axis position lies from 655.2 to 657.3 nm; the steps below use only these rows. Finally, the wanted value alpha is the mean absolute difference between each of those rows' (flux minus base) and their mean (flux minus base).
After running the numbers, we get 2.17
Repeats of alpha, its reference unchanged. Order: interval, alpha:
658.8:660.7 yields 0.11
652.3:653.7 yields 0.04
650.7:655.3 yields 0.19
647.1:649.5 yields 0.09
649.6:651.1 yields 0.11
